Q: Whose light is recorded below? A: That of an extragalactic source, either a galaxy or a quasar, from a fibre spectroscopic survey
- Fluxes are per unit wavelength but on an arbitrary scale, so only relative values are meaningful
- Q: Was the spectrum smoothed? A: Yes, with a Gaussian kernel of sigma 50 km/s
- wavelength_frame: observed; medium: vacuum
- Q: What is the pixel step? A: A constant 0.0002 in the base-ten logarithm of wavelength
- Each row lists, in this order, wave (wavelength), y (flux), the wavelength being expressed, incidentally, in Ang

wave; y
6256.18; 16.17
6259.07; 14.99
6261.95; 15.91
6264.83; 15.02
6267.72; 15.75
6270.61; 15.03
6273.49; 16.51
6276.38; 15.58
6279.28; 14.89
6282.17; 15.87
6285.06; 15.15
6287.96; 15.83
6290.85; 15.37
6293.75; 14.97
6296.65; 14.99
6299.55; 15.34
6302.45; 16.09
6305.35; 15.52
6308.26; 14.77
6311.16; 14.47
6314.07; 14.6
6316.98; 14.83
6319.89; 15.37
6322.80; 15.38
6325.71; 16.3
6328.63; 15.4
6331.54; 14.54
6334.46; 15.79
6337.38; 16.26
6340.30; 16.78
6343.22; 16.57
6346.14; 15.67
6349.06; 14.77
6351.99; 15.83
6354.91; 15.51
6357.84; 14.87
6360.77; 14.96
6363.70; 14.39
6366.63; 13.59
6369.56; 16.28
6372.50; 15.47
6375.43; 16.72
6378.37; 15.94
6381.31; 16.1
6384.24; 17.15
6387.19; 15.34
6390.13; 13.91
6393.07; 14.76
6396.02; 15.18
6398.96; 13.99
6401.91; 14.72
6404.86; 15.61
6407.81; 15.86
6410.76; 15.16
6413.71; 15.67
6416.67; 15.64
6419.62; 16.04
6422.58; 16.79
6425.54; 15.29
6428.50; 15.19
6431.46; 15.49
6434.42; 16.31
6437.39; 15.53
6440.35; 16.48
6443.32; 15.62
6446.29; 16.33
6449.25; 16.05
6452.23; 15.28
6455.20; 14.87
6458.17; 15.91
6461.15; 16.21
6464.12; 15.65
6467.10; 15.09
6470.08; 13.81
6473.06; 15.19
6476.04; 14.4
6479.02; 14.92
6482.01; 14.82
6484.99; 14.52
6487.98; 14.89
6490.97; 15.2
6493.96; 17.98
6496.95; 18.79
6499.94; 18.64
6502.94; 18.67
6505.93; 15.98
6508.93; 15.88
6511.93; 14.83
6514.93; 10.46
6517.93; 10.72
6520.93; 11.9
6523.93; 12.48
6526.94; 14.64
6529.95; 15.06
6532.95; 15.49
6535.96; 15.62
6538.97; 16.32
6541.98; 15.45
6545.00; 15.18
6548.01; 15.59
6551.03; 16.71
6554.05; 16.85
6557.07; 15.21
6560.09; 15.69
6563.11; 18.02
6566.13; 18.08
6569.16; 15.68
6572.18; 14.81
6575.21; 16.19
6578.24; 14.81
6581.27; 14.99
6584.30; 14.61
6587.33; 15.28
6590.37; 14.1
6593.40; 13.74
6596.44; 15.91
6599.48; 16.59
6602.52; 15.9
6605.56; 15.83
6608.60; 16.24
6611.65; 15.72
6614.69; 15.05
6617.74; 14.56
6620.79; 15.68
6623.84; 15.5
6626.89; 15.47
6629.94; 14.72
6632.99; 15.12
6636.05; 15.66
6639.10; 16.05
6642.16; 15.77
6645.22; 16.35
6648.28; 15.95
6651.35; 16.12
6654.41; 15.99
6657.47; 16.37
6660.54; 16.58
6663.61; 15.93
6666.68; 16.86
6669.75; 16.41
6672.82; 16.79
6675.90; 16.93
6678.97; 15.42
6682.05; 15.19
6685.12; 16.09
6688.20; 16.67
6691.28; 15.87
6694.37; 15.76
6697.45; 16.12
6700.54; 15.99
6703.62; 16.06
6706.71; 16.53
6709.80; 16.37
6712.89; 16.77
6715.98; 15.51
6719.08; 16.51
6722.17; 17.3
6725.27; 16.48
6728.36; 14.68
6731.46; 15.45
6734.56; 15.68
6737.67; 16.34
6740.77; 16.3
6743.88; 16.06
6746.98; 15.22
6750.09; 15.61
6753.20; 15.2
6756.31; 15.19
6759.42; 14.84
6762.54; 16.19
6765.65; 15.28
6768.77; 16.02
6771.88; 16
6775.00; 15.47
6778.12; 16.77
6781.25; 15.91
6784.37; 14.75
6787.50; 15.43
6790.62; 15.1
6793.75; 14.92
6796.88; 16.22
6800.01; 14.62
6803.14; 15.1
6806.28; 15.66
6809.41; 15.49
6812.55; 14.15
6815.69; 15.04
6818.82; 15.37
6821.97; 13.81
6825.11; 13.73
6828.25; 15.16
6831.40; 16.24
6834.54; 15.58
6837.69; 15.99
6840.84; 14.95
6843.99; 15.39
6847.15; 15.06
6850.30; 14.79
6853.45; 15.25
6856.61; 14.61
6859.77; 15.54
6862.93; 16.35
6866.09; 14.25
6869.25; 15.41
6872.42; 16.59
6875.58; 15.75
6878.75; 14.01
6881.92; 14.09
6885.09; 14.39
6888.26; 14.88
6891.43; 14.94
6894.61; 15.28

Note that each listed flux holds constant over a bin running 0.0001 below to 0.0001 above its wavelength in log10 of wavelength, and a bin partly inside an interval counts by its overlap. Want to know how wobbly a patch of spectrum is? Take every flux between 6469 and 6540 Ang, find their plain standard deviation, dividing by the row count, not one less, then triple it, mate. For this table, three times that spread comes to 6.5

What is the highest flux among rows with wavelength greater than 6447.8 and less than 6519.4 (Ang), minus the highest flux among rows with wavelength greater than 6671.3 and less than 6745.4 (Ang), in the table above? 1.49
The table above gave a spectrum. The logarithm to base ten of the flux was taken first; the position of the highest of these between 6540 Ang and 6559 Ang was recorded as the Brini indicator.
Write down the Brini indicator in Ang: 6554.05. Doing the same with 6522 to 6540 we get 6538.97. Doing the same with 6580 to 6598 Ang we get 6596.44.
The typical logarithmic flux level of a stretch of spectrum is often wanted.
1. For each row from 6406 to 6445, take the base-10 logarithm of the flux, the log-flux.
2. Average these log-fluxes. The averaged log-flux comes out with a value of 1.20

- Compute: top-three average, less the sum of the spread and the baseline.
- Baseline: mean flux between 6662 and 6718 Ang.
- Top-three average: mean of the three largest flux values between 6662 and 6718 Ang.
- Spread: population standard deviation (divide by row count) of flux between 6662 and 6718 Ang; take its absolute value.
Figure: 0.17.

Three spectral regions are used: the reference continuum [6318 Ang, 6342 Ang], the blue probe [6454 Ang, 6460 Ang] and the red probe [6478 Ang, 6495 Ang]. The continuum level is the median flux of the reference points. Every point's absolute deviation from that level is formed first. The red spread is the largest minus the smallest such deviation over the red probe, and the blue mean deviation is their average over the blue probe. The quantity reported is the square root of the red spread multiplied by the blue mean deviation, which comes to 1.0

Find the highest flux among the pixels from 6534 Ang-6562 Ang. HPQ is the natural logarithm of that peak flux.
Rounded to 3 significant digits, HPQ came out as 2.82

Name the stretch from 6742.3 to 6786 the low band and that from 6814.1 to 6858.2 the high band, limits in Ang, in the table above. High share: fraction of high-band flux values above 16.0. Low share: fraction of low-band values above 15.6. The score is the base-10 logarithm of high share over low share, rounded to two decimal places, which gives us -0.85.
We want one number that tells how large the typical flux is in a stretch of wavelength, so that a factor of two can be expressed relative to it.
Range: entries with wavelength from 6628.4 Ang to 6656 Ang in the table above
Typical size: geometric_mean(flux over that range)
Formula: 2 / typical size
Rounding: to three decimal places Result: 0.127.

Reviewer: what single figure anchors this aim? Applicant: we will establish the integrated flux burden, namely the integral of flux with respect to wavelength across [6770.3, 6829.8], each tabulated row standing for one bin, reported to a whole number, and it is 904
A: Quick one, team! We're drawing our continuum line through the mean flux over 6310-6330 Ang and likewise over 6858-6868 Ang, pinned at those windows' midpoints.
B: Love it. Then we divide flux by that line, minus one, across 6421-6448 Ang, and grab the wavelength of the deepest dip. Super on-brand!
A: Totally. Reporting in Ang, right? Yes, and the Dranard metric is 6428.50 Ang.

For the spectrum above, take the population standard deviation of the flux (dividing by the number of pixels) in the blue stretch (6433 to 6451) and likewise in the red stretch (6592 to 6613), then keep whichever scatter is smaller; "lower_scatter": 0.36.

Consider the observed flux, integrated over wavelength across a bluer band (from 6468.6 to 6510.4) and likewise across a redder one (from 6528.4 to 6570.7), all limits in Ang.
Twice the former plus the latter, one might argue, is 2016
